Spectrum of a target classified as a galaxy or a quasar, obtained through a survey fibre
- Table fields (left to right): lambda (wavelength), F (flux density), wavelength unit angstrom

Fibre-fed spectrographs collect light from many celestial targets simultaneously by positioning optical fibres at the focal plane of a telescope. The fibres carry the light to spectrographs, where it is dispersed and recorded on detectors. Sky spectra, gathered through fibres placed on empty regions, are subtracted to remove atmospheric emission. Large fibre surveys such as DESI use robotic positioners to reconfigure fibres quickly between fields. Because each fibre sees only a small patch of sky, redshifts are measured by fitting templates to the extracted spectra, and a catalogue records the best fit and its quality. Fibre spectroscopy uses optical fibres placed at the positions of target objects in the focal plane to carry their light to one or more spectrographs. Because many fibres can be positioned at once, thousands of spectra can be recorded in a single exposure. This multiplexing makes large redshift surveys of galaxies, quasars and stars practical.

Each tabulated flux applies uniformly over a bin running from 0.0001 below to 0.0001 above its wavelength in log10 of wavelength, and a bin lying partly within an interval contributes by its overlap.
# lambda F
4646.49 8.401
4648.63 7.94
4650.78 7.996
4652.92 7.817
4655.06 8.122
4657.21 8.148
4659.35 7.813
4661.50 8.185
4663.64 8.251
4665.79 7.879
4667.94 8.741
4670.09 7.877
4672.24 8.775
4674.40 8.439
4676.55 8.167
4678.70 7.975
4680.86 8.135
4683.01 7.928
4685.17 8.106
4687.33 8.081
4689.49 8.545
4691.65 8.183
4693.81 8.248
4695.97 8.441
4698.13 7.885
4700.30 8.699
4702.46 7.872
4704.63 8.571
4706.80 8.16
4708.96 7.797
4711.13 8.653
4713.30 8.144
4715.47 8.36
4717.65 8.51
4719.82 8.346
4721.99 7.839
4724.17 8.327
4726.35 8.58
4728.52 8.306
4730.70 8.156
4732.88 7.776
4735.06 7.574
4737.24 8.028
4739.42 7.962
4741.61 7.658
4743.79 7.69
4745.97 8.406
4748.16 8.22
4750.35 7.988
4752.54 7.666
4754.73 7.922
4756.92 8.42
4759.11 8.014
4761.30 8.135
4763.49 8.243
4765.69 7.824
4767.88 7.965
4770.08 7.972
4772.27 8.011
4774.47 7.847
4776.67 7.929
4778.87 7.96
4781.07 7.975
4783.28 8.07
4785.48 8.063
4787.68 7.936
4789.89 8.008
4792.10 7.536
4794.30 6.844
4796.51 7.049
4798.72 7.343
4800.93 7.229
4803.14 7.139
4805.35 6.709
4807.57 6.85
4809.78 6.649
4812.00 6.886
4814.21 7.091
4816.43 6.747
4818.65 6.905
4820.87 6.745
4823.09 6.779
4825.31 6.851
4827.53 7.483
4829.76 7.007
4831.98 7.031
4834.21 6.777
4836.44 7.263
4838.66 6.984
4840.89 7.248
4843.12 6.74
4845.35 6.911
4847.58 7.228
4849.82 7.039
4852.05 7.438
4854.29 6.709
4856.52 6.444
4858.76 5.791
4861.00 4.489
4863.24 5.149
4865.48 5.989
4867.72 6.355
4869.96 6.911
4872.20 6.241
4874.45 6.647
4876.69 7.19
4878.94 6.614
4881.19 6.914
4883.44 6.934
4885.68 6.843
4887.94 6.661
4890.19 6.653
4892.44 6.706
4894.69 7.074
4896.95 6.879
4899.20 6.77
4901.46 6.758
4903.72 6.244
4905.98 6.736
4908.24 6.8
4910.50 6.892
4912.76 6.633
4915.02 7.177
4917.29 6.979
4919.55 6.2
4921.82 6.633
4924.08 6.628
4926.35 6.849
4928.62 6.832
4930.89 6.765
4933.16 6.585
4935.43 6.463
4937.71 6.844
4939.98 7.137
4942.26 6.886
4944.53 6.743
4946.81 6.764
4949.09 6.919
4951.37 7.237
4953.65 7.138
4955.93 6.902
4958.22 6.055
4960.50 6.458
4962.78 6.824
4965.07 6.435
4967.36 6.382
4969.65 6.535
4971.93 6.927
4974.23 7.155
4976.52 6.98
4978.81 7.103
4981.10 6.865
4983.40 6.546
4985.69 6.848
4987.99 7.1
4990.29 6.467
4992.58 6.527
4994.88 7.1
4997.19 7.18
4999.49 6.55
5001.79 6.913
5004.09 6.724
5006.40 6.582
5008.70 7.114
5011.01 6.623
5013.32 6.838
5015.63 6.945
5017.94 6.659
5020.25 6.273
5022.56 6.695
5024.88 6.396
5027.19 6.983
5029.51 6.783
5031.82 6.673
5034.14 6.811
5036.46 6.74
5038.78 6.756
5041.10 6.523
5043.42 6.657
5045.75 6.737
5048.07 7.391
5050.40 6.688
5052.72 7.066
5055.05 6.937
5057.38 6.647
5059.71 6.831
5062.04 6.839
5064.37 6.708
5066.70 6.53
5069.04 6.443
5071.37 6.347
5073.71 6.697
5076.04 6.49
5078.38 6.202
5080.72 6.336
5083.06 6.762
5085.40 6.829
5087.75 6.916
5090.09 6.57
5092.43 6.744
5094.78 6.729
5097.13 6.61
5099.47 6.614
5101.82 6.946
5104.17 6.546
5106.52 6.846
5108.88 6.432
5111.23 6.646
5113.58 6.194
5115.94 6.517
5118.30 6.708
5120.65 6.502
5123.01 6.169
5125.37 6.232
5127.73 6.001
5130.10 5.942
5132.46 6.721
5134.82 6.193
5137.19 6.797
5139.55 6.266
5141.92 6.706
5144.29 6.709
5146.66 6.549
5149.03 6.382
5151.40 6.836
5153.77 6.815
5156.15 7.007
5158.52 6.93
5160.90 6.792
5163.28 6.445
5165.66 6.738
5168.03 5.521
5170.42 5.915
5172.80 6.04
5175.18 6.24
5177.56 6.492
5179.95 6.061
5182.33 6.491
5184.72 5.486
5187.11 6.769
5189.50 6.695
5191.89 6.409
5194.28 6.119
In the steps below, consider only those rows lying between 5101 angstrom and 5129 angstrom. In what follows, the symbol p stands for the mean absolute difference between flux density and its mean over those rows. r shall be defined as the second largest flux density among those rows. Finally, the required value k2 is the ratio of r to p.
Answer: 30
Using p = 0.227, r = 6.846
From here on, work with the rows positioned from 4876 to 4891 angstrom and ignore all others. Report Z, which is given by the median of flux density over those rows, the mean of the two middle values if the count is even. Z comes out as 6.84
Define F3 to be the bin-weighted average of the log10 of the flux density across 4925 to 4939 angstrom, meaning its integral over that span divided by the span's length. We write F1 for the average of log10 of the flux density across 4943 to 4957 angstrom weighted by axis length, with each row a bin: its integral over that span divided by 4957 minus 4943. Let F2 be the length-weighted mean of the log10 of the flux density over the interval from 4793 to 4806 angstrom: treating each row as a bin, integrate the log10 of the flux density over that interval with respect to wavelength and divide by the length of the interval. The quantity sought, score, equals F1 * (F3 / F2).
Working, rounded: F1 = 0.842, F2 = 0.85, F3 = 0.83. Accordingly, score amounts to 0.82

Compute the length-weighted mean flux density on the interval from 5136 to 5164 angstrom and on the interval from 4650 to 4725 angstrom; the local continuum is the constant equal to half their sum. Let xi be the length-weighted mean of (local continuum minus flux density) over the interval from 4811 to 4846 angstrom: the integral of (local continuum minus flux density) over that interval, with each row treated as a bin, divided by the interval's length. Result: 0.5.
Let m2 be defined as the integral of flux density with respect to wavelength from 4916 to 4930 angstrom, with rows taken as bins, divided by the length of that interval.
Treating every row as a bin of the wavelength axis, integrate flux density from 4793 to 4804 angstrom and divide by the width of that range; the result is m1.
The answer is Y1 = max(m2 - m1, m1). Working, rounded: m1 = 7.13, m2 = 6.69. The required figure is 7.1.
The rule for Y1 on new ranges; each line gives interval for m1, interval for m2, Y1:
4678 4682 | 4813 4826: 8.1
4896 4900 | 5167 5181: 6.8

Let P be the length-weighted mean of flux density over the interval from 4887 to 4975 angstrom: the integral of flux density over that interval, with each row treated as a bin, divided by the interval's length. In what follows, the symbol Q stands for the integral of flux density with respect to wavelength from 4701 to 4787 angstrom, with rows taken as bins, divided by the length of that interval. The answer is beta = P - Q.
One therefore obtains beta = -1.33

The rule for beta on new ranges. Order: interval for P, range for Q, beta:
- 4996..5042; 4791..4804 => -0.46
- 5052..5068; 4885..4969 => 0.04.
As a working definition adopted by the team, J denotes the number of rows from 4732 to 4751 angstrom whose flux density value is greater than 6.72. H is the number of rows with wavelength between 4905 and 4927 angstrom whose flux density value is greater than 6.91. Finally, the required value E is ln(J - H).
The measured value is 1.9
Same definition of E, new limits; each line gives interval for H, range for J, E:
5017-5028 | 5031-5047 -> 1.1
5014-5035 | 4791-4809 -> 1.6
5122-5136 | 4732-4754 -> 2.3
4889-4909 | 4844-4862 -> 1.1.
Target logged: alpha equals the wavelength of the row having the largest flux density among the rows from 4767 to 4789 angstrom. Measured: 4783.28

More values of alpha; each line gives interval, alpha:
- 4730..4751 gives 4745.97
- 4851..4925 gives 4852.05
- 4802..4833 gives 4827.53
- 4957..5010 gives 4997.19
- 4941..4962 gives 4951.37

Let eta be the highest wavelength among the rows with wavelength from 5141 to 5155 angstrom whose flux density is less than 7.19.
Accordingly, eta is 5153.77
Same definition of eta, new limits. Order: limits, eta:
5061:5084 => 5083.06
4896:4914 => 4912.76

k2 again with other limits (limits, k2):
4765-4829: 17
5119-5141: 28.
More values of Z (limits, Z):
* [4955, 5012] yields 6.82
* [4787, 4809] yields 7.18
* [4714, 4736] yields 8.32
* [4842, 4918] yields 6.75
